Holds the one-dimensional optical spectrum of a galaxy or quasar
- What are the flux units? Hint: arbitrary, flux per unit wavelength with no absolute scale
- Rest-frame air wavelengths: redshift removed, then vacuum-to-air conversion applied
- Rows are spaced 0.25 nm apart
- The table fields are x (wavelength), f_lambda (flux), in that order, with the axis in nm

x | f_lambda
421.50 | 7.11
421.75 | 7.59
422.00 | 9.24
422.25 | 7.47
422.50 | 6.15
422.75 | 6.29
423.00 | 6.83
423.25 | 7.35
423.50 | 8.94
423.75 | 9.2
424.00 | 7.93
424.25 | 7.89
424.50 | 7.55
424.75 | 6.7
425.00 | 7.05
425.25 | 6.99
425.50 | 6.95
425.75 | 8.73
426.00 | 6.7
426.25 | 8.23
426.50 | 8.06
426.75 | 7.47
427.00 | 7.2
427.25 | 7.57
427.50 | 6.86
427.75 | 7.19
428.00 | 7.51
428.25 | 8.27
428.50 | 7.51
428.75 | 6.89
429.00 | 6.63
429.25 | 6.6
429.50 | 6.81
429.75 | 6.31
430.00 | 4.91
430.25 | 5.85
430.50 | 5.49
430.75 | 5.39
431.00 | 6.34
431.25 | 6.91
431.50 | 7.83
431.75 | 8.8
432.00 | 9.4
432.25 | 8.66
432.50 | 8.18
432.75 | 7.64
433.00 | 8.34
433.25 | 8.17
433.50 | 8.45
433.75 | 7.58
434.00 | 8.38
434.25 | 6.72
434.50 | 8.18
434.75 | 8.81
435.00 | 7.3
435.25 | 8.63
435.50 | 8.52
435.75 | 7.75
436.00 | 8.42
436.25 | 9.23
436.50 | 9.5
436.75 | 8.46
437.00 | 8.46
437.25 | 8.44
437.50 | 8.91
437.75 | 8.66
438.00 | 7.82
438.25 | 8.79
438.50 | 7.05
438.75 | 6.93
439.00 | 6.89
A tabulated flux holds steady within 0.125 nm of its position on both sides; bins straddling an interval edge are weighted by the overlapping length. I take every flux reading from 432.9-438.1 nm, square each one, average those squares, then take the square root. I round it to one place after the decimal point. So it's 8.3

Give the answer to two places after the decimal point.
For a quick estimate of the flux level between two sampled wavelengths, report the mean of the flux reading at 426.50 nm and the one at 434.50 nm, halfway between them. 8.12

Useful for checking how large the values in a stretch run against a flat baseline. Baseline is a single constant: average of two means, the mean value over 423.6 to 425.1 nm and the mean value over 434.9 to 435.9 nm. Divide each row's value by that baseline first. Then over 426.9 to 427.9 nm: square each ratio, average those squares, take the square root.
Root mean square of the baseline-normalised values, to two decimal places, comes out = 0.91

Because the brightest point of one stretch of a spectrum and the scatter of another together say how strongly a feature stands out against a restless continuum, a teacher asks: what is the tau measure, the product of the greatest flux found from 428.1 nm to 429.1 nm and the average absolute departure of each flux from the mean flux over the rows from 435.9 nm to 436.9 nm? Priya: 3.8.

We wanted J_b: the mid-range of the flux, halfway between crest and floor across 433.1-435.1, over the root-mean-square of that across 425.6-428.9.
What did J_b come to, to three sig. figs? 1.02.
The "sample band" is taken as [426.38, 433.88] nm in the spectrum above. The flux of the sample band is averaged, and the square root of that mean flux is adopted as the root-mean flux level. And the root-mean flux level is 2.701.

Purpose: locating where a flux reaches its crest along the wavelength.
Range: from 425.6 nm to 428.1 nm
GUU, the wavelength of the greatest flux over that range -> 425.75 nm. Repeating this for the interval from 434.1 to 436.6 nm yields 436.50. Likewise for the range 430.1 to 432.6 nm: 432.00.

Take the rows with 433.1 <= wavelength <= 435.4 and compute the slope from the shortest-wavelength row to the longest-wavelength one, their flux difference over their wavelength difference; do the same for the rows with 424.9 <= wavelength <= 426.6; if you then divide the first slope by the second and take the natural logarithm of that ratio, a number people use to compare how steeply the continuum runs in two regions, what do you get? -1.07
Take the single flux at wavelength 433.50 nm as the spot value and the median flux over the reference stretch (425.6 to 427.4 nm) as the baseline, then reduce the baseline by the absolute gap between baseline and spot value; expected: 6.7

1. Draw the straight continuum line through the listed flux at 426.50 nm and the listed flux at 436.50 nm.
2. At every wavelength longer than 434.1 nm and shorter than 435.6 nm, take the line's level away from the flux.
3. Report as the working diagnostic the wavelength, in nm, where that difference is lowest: 434.25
